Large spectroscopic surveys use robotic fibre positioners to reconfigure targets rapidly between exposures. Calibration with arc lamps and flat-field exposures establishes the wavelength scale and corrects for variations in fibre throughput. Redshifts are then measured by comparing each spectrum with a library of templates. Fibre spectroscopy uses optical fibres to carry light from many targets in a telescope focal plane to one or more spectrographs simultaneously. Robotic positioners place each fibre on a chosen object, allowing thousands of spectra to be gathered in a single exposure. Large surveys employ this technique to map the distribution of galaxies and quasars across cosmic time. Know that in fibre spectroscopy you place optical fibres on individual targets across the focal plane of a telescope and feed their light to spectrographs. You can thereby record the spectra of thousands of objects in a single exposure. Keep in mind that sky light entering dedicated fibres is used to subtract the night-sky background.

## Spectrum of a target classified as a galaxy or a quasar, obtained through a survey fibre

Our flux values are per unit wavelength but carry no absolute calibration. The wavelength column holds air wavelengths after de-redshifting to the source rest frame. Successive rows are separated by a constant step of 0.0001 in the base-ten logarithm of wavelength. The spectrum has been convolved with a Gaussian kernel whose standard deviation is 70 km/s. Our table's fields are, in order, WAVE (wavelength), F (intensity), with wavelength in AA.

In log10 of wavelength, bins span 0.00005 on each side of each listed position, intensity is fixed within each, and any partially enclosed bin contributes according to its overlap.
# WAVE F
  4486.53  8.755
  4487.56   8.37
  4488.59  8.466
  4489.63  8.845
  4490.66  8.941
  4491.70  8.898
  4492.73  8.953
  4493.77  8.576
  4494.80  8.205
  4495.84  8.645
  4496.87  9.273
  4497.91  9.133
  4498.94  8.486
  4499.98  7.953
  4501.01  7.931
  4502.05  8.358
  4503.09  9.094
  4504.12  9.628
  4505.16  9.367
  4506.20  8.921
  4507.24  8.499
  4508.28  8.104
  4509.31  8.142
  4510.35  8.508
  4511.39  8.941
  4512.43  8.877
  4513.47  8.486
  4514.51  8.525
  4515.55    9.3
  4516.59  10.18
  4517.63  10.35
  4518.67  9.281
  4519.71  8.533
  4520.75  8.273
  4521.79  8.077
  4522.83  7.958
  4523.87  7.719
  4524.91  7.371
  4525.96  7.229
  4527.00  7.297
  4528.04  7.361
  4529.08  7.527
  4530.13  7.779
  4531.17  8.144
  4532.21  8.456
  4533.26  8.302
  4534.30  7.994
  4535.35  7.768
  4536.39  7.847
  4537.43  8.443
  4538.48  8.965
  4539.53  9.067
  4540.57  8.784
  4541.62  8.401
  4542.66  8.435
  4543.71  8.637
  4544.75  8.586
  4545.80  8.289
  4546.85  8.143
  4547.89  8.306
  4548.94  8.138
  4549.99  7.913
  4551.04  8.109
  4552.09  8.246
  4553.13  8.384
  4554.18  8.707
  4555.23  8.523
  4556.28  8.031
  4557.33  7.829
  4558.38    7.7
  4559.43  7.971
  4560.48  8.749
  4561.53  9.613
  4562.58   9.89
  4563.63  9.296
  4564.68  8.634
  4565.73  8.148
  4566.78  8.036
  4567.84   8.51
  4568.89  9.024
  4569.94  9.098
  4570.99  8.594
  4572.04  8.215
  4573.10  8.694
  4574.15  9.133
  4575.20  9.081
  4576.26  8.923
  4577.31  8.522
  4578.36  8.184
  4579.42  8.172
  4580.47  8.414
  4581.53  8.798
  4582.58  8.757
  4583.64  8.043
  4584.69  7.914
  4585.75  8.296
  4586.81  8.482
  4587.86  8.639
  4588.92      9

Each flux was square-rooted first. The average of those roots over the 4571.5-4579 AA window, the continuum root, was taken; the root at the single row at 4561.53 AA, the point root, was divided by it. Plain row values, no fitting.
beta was 1.05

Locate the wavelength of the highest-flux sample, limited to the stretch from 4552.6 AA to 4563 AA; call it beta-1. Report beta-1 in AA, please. 4562.58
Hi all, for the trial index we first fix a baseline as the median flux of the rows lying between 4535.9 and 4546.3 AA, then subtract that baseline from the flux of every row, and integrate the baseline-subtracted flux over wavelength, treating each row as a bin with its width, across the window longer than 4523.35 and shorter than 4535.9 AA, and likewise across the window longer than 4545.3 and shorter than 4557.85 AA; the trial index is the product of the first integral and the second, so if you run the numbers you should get 36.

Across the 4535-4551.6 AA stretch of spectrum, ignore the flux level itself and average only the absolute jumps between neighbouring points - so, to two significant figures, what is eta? 0.23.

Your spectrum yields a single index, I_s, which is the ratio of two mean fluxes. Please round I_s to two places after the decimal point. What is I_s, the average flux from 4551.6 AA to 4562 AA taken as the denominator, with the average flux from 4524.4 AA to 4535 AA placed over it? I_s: 0.92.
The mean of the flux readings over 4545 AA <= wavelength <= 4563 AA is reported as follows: 8.4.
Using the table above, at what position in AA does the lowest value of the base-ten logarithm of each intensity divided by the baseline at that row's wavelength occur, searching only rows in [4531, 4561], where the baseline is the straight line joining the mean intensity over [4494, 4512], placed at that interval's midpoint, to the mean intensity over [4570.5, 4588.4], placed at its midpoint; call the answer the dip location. 4558.38 AA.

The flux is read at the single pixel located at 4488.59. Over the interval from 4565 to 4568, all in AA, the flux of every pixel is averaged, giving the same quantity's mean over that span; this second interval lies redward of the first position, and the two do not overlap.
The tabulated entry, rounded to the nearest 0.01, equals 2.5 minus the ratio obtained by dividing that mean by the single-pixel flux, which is 1.53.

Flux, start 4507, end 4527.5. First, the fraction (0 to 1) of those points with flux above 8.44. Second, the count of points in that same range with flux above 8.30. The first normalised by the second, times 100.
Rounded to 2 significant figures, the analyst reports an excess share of 5.0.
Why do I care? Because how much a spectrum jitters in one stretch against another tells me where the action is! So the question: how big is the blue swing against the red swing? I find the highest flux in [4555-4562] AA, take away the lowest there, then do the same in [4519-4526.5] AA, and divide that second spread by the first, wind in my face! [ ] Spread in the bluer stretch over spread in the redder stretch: 0.68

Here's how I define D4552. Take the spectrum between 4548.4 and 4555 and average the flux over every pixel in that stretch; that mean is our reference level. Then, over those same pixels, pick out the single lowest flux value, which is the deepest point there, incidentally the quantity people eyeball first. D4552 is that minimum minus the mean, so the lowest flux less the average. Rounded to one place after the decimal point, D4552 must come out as -0.3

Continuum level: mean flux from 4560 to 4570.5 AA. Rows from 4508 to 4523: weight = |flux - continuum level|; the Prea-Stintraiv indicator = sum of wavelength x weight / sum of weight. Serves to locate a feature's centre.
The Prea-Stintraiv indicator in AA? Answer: 4516.5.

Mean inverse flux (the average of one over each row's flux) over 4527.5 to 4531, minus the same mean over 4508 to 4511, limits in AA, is 0.011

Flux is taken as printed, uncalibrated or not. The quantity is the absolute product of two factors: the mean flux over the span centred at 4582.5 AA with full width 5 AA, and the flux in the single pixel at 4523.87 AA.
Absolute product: 65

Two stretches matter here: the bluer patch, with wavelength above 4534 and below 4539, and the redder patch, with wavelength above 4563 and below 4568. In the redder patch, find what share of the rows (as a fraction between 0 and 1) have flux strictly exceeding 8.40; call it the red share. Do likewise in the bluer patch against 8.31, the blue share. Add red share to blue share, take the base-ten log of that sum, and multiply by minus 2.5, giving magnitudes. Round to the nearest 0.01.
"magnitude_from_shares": 0.00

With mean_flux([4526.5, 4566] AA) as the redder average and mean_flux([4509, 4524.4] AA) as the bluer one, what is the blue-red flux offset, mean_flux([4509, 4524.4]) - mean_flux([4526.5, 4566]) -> 0.42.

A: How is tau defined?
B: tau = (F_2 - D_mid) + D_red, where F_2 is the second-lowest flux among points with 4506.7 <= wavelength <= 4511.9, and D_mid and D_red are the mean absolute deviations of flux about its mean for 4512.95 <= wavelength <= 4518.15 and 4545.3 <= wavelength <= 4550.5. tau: 7.5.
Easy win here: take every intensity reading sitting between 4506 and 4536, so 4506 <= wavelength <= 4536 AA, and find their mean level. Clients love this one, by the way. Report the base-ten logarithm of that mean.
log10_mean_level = 0.921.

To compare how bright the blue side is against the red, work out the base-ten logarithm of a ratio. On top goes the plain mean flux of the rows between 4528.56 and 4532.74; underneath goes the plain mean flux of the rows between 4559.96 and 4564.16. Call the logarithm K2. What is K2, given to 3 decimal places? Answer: -0.071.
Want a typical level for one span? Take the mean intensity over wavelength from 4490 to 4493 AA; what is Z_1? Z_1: 8.93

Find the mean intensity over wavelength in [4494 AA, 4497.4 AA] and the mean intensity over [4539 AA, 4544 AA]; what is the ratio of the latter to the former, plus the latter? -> 9.7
